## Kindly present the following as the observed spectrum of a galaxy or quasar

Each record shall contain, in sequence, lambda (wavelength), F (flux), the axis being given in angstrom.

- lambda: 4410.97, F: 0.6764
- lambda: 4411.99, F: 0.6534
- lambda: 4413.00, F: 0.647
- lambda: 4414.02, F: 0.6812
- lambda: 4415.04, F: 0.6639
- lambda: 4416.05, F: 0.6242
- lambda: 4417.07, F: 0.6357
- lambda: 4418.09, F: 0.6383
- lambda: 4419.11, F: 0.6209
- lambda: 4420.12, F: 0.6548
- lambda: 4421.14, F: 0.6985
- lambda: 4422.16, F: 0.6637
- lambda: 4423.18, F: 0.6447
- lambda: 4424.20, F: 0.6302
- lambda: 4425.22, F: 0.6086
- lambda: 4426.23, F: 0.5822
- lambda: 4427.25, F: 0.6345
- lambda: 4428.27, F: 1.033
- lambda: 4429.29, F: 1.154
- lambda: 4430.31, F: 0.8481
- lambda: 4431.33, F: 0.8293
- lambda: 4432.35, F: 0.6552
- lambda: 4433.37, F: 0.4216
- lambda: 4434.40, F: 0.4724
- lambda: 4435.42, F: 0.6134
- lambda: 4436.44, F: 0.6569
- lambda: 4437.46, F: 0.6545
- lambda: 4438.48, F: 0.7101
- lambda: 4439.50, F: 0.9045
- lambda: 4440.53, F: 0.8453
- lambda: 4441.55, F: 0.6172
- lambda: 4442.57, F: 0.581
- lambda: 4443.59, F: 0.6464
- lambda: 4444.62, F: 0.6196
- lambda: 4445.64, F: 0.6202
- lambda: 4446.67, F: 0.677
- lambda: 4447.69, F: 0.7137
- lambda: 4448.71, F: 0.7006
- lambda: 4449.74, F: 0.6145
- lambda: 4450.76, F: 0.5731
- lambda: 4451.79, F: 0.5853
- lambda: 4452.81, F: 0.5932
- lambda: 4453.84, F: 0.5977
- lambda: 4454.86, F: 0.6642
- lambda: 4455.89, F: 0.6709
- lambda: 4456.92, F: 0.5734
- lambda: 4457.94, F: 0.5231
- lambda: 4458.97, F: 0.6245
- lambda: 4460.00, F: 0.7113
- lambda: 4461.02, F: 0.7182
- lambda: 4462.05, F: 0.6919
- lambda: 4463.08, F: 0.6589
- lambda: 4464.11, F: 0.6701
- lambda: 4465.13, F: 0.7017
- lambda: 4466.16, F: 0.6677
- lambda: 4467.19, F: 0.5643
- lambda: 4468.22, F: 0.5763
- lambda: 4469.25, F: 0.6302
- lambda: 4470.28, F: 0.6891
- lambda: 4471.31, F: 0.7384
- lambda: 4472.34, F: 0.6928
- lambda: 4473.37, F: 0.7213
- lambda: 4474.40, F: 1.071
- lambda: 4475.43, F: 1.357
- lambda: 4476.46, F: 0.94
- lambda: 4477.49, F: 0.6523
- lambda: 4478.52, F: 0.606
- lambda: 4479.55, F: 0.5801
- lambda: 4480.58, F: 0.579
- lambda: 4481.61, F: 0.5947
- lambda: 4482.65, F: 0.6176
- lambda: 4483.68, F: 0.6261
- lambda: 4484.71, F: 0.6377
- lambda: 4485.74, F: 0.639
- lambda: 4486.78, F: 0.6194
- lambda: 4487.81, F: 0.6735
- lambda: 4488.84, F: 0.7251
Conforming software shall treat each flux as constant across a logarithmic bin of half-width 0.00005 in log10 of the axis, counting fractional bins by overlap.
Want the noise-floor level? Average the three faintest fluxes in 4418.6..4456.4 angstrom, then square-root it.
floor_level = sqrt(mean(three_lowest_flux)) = 0.699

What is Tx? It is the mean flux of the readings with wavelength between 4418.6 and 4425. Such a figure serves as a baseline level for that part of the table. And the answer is 0.65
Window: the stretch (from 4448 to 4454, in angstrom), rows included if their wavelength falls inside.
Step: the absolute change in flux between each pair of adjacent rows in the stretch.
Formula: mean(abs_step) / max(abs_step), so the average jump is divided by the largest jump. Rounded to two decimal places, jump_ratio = 0.35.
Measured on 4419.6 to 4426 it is 0.61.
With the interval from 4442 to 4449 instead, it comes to 0.51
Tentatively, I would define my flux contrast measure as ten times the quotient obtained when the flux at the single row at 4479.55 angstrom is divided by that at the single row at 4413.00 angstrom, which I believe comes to 9.0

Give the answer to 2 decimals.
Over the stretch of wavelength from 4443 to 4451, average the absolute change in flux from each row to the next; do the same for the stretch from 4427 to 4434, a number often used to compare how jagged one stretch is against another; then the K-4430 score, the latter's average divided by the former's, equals 5.59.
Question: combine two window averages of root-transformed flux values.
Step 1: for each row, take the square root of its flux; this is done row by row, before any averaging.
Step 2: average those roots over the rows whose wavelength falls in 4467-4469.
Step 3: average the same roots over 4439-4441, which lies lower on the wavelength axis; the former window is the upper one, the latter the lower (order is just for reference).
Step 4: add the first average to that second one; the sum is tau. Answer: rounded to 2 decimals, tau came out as 1.69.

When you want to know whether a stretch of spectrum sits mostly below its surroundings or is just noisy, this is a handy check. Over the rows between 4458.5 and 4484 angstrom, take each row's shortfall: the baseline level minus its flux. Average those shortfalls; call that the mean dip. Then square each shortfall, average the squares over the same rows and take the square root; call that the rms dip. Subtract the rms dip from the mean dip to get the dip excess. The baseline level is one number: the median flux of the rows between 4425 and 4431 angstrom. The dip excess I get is -0.14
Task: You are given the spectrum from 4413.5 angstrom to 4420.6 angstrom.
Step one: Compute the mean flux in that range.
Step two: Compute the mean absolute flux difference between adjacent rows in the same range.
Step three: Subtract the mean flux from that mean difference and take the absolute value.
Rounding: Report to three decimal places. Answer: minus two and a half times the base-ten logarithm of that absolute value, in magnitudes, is 0.510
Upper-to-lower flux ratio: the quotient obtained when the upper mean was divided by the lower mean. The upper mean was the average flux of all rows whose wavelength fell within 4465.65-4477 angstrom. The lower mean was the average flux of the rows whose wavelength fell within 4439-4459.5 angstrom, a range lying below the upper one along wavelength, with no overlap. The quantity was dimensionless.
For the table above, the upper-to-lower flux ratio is 1.215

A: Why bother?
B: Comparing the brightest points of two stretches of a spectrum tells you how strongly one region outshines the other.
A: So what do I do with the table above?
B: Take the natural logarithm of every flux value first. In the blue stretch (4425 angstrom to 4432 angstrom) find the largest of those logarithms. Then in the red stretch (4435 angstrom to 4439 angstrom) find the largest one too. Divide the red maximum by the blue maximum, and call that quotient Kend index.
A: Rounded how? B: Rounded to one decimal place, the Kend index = -2.4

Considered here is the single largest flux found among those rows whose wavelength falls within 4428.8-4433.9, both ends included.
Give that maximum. 1.154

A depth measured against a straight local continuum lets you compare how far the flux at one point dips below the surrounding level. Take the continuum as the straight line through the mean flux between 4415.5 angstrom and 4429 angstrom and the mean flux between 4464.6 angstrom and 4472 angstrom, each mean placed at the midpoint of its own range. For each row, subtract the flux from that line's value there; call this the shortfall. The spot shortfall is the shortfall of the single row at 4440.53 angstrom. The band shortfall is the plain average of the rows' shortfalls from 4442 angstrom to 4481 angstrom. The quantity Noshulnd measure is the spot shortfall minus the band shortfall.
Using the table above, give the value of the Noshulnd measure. -0.16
